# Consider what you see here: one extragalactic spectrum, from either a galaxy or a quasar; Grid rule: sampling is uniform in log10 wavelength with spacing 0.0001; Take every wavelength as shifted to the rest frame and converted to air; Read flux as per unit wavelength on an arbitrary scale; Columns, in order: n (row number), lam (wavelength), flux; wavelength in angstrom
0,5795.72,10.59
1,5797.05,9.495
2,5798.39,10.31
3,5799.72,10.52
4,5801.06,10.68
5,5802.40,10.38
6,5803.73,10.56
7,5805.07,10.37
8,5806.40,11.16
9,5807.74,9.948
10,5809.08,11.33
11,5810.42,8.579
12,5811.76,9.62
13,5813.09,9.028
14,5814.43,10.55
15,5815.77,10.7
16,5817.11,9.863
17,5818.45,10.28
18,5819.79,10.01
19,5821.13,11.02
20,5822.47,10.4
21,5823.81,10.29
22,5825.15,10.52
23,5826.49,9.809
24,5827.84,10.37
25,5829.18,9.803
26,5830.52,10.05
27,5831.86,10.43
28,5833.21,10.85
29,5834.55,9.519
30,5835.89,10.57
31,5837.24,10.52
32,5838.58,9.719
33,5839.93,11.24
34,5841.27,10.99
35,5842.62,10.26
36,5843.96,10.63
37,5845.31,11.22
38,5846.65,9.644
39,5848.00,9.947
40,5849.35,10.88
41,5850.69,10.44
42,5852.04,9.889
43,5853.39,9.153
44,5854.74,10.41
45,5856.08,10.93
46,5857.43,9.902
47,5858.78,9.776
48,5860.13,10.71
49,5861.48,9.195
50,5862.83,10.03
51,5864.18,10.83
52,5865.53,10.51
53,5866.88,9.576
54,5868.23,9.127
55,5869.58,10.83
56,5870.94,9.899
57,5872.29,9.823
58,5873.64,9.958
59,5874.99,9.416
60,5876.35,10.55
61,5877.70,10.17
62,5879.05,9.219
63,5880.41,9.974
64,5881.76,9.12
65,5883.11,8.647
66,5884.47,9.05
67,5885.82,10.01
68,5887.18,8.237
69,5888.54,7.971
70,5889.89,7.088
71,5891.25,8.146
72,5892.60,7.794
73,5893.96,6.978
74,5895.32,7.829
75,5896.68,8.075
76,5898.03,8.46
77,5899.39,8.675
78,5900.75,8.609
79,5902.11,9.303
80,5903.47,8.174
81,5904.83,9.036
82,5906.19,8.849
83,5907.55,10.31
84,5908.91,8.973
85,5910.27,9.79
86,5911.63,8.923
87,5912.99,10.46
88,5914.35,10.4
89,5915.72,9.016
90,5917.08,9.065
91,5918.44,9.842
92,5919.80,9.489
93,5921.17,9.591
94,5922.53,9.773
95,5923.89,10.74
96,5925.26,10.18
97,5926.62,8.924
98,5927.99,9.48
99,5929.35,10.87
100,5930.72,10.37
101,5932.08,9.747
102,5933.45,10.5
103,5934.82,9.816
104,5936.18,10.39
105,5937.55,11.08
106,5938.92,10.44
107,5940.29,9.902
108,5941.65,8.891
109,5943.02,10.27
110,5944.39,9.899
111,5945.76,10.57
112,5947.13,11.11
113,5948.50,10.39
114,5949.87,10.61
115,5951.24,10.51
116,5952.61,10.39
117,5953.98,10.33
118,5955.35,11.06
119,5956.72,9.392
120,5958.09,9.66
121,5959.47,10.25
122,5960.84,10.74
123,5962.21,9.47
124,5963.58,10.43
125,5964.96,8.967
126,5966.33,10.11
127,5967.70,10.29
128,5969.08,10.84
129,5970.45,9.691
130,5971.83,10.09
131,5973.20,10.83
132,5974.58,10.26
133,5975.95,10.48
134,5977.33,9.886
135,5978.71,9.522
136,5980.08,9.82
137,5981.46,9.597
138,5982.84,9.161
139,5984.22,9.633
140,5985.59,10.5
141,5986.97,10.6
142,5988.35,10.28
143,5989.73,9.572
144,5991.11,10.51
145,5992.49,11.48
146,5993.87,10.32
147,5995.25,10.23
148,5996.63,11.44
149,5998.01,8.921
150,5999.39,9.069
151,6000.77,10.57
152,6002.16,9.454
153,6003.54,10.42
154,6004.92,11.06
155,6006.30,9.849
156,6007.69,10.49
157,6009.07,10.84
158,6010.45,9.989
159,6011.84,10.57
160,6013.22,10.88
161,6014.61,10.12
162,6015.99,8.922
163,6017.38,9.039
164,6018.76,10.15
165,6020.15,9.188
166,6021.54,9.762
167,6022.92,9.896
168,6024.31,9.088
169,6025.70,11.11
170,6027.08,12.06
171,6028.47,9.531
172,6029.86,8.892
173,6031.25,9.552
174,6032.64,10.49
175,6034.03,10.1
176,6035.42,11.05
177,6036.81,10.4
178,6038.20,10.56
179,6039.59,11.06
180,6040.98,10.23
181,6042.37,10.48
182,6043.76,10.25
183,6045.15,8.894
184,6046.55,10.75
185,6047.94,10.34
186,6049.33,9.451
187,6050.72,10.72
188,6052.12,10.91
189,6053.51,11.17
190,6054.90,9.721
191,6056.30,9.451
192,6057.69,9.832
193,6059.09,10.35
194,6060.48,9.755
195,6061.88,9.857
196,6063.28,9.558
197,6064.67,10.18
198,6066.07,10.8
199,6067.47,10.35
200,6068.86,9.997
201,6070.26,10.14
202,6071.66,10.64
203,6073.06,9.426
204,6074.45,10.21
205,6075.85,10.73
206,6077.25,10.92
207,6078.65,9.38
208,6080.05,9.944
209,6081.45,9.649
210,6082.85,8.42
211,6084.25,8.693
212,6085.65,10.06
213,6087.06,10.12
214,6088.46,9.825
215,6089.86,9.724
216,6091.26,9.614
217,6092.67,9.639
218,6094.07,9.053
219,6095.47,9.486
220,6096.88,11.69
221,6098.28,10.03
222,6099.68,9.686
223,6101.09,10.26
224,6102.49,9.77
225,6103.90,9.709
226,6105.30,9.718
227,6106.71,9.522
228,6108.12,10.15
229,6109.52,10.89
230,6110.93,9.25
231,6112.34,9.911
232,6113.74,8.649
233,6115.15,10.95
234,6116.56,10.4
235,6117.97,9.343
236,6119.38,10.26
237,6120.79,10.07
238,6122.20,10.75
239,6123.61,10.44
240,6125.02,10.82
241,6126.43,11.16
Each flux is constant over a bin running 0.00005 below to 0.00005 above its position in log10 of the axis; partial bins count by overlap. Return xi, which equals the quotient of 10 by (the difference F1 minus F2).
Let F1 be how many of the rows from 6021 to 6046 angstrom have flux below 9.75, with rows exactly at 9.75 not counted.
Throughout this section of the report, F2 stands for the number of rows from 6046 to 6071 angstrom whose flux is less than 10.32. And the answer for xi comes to -2.0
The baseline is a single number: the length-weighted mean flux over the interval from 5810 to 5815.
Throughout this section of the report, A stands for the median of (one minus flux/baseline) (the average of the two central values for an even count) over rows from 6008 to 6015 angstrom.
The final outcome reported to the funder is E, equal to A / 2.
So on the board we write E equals -0.058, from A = -0.116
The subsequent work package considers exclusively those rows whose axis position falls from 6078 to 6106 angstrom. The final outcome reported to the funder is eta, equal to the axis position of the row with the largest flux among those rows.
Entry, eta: 6096.88 angstrom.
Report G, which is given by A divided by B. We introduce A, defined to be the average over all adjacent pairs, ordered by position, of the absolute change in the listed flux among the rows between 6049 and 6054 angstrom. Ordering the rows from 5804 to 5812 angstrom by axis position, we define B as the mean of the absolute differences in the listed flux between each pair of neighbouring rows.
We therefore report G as 0.4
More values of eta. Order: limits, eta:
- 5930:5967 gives 5947.13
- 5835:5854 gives 5839.93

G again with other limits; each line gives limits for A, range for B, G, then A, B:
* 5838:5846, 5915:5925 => 1.7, 0.69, 0.4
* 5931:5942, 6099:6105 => 1.9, 0.70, 0.4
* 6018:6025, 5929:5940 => 1.0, 0.62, 0.6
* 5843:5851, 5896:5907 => 1.5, 0.77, 0.5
